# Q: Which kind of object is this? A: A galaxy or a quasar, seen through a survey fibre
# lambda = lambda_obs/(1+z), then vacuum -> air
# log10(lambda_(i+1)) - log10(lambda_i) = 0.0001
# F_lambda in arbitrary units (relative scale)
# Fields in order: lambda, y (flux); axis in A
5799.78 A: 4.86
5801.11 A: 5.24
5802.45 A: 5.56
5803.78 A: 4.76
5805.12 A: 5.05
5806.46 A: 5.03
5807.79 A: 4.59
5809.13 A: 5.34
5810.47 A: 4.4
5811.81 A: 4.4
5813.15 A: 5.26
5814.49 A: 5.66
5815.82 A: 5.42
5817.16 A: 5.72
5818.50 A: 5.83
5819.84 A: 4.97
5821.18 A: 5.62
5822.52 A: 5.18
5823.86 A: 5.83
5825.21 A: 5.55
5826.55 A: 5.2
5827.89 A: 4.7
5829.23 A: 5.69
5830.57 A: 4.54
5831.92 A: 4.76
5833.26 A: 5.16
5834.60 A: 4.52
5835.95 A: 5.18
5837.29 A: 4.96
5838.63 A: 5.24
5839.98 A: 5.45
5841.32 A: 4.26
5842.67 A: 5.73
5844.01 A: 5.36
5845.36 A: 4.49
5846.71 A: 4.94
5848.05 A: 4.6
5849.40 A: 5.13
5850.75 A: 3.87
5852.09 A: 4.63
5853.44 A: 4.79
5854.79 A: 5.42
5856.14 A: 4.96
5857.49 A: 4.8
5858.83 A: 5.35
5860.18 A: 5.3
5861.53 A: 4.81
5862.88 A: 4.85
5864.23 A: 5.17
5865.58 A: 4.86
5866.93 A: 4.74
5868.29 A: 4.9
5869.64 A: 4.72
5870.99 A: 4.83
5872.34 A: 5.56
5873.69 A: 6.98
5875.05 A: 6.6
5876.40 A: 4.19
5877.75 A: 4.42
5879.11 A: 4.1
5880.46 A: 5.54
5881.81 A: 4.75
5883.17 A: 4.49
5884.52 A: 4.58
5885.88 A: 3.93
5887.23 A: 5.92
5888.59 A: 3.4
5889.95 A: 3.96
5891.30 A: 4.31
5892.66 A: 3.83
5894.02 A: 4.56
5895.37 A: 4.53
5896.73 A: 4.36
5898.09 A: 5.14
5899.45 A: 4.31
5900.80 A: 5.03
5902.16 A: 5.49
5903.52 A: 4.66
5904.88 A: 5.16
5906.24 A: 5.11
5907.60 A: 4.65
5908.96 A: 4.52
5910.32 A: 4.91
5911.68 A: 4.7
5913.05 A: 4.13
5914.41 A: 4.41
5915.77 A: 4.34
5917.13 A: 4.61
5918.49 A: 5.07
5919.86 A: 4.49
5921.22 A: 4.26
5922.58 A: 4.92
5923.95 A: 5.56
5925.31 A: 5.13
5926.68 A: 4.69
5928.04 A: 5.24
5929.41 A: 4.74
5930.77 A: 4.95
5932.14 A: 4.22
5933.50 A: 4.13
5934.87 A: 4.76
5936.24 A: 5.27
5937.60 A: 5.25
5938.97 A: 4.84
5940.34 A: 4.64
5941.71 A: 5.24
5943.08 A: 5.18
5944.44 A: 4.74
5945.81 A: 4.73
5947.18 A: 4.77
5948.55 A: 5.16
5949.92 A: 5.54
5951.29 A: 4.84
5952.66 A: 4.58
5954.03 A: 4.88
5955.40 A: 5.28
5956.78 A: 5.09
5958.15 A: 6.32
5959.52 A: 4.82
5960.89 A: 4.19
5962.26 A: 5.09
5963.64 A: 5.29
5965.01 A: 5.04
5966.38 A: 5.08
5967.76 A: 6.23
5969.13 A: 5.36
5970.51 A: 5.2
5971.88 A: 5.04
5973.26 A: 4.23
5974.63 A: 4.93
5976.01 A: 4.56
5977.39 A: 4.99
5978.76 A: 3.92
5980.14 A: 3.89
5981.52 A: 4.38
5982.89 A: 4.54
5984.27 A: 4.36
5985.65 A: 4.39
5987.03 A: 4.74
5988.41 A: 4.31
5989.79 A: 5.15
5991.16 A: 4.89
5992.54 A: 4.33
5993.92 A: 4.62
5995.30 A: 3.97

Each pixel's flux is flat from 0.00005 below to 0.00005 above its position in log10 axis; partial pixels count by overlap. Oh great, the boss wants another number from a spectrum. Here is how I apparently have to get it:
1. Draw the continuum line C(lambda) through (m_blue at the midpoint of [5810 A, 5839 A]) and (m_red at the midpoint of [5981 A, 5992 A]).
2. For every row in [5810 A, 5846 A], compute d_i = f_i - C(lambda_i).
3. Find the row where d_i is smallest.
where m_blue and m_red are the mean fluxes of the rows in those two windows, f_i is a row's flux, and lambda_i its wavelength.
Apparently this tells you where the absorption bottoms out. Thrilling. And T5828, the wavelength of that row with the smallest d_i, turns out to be 5841.32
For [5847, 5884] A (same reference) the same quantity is 5850.75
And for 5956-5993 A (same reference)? 5980.14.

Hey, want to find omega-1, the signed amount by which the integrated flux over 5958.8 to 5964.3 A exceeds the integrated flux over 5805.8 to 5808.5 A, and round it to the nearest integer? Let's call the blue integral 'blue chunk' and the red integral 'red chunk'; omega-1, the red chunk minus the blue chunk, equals 14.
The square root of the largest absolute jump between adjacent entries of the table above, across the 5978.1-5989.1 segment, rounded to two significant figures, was 0.70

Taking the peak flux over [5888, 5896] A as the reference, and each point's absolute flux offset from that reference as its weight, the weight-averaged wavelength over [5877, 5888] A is 5883.6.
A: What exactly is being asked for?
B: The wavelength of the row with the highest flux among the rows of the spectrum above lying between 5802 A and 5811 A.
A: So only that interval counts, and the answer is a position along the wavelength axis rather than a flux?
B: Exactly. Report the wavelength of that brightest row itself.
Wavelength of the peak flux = 5802.45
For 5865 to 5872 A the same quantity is 5868.29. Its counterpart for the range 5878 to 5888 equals 5887.23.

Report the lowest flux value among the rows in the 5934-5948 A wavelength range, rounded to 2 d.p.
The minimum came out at 4.64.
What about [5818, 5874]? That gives 3.87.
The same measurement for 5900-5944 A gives 4.13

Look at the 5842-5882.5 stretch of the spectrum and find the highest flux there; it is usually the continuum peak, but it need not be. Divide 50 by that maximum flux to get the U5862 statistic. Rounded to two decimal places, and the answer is 7.16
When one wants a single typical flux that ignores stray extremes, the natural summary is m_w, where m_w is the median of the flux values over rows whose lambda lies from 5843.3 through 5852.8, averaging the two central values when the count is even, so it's 4.63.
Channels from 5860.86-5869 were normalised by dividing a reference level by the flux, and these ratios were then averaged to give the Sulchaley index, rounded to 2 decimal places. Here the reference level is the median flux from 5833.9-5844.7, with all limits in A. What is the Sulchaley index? 1.07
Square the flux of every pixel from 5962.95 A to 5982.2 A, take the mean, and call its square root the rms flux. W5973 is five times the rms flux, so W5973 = 24.5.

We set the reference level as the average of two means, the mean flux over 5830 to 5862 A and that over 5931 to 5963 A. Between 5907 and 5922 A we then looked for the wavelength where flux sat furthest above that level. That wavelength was 5918.49 A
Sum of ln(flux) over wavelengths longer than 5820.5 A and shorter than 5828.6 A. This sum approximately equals 10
